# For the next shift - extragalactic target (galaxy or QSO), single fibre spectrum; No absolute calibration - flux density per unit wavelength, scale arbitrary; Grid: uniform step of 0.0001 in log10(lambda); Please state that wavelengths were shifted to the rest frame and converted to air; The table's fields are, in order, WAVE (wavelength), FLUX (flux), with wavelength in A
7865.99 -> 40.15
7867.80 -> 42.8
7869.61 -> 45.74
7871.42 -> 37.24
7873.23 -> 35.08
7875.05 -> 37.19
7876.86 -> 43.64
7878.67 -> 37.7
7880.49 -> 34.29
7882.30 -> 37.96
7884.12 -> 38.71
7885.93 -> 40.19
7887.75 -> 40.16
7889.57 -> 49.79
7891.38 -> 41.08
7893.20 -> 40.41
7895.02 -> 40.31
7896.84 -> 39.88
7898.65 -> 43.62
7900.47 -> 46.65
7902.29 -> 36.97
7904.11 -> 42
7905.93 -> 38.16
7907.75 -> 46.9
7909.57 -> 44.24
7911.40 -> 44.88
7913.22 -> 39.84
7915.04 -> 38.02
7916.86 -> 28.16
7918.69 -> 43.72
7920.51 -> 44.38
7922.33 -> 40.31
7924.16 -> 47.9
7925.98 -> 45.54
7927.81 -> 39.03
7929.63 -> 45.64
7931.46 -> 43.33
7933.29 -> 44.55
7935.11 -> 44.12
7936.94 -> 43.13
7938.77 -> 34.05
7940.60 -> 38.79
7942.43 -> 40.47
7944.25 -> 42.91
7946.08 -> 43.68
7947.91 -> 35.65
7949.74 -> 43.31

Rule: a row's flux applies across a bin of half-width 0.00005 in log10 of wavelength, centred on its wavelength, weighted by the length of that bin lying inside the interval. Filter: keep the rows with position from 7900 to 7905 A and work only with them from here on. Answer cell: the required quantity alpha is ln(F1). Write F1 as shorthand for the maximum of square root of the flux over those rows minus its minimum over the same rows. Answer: -0.29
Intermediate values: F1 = 0.75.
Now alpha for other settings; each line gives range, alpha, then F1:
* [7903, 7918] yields 0.43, 1.54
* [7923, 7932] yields -0.40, 0.67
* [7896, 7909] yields -0.26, 0.77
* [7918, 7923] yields -1.16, 0.31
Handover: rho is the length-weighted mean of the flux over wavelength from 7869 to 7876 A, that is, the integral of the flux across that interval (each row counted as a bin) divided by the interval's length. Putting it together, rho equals 39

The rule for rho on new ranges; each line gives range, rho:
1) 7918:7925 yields 44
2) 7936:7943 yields 39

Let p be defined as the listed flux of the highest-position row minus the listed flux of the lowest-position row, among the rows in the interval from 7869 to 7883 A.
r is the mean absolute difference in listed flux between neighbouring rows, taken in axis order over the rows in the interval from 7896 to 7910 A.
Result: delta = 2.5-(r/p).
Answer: 3.2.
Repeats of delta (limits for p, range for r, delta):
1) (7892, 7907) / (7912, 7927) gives 5.2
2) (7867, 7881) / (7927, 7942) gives 2.9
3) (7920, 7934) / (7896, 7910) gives -28.4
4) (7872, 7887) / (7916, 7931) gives 1.3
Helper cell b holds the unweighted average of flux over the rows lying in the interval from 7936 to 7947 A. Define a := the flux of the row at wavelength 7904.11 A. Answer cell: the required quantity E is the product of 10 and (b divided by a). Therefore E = 9.6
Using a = 42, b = 40.5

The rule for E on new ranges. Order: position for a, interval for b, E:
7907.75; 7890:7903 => 8.8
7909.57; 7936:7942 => 8.7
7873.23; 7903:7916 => 12.0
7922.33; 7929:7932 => 11.0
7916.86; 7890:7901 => 14.9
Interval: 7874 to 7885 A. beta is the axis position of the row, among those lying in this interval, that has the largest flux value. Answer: 7876.86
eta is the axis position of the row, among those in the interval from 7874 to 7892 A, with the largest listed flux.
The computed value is 7889.57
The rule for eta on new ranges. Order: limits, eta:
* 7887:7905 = 7889.57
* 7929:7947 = 7929.63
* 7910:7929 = 7924.16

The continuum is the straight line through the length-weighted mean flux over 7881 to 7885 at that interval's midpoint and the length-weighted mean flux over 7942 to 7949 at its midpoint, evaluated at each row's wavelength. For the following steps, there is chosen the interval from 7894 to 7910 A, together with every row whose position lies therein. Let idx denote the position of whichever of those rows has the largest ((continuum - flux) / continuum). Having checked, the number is 7902.29 A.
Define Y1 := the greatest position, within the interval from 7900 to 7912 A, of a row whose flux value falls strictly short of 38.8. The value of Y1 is 7905.93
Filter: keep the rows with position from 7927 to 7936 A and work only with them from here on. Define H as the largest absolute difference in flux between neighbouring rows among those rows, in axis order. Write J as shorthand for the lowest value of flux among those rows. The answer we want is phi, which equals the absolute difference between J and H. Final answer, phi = 32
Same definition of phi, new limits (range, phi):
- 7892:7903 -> 27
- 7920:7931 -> 31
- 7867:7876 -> 27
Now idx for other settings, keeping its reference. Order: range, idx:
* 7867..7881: 7880.49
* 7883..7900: 7884.12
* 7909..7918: 7916.86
